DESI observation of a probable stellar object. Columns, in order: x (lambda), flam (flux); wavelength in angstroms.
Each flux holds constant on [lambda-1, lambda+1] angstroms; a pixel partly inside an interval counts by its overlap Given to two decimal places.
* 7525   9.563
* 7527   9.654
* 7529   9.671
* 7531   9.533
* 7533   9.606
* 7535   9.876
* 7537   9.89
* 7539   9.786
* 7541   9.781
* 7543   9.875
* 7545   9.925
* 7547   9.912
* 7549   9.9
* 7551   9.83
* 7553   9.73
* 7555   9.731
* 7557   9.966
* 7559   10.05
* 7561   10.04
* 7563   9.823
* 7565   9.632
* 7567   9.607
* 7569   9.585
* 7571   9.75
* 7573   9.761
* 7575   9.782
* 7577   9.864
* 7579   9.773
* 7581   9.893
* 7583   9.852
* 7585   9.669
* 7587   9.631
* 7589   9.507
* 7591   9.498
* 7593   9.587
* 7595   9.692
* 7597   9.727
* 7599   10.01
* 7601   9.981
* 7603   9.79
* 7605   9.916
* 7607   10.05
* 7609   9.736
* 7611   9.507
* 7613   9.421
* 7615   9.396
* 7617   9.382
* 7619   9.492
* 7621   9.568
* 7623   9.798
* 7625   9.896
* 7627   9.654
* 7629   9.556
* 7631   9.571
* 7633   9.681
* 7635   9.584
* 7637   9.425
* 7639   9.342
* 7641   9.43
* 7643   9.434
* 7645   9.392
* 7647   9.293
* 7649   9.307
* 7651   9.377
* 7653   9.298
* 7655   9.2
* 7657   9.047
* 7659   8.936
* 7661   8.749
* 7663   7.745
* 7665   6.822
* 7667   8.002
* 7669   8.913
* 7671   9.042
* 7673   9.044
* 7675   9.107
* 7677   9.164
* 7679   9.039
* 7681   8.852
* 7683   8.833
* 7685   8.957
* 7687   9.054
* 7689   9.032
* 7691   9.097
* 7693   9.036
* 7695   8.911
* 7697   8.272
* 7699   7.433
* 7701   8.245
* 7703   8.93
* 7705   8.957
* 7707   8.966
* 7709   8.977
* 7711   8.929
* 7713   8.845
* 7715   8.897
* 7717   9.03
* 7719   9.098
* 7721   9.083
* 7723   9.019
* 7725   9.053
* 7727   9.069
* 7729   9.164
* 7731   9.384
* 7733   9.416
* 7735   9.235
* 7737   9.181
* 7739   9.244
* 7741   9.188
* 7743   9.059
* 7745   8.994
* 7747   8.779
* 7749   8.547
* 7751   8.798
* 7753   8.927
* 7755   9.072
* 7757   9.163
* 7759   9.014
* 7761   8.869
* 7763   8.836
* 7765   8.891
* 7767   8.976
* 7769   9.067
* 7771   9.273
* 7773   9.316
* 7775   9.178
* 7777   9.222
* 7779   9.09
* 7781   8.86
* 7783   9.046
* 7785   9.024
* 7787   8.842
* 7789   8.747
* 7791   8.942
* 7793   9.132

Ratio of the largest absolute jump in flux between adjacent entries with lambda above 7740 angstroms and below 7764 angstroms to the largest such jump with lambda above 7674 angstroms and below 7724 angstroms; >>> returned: 0.30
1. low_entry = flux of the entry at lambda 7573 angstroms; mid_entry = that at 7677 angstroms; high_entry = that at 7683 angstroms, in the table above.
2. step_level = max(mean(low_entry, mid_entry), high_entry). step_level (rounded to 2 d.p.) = 9.46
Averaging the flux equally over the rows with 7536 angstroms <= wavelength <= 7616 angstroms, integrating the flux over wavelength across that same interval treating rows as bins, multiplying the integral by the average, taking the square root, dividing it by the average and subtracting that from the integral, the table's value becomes 773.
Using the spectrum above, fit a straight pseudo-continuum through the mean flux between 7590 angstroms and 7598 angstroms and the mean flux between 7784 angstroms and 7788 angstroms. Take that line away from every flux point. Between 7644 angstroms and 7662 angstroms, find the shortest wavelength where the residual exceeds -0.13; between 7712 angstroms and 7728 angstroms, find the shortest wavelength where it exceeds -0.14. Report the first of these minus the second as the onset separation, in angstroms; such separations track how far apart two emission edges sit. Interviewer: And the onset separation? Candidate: -74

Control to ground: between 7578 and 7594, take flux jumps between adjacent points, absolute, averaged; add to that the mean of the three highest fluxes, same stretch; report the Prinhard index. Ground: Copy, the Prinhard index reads 9.93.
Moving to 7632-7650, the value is 9.64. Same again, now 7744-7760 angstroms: 9.26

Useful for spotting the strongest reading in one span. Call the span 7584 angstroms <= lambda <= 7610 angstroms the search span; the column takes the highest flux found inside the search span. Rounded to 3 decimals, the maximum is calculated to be 10.050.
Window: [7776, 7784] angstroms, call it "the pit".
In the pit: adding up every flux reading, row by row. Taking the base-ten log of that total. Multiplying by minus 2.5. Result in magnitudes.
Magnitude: -3.90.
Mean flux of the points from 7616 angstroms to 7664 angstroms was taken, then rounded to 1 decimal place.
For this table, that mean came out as 9.3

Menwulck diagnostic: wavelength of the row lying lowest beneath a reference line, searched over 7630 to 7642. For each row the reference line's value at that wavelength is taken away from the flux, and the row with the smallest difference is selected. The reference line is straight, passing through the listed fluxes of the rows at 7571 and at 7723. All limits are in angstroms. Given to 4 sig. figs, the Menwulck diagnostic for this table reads 7639 angstroms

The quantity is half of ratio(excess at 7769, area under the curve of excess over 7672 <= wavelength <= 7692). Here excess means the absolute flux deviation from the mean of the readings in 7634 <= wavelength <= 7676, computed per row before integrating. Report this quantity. 0.023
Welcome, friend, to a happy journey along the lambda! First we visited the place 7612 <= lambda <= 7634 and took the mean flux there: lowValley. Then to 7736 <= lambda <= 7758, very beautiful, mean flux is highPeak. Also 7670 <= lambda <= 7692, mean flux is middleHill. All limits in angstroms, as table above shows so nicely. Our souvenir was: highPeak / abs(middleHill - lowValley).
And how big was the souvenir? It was 16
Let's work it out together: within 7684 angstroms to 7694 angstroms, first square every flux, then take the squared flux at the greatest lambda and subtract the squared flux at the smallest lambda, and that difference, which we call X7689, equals 1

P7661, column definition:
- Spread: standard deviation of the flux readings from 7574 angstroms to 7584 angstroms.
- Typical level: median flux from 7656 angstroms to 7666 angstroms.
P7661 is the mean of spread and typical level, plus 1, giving 5.40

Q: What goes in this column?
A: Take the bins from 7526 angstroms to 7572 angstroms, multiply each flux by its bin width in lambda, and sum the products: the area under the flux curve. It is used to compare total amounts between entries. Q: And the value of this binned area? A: 450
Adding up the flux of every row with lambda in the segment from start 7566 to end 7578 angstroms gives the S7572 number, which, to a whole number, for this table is 58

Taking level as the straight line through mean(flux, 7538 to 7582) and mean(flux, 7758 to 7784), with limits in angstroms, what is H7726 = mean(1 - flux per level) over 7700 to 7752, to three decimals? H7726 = 0.023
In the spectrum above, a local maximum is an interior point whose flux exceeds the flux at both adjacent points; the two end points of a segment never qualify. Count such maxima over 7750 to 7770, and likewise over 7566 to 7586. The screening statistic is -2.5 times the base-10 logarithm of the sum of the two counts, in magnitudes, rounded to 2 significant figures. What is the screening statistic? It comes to -1.2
